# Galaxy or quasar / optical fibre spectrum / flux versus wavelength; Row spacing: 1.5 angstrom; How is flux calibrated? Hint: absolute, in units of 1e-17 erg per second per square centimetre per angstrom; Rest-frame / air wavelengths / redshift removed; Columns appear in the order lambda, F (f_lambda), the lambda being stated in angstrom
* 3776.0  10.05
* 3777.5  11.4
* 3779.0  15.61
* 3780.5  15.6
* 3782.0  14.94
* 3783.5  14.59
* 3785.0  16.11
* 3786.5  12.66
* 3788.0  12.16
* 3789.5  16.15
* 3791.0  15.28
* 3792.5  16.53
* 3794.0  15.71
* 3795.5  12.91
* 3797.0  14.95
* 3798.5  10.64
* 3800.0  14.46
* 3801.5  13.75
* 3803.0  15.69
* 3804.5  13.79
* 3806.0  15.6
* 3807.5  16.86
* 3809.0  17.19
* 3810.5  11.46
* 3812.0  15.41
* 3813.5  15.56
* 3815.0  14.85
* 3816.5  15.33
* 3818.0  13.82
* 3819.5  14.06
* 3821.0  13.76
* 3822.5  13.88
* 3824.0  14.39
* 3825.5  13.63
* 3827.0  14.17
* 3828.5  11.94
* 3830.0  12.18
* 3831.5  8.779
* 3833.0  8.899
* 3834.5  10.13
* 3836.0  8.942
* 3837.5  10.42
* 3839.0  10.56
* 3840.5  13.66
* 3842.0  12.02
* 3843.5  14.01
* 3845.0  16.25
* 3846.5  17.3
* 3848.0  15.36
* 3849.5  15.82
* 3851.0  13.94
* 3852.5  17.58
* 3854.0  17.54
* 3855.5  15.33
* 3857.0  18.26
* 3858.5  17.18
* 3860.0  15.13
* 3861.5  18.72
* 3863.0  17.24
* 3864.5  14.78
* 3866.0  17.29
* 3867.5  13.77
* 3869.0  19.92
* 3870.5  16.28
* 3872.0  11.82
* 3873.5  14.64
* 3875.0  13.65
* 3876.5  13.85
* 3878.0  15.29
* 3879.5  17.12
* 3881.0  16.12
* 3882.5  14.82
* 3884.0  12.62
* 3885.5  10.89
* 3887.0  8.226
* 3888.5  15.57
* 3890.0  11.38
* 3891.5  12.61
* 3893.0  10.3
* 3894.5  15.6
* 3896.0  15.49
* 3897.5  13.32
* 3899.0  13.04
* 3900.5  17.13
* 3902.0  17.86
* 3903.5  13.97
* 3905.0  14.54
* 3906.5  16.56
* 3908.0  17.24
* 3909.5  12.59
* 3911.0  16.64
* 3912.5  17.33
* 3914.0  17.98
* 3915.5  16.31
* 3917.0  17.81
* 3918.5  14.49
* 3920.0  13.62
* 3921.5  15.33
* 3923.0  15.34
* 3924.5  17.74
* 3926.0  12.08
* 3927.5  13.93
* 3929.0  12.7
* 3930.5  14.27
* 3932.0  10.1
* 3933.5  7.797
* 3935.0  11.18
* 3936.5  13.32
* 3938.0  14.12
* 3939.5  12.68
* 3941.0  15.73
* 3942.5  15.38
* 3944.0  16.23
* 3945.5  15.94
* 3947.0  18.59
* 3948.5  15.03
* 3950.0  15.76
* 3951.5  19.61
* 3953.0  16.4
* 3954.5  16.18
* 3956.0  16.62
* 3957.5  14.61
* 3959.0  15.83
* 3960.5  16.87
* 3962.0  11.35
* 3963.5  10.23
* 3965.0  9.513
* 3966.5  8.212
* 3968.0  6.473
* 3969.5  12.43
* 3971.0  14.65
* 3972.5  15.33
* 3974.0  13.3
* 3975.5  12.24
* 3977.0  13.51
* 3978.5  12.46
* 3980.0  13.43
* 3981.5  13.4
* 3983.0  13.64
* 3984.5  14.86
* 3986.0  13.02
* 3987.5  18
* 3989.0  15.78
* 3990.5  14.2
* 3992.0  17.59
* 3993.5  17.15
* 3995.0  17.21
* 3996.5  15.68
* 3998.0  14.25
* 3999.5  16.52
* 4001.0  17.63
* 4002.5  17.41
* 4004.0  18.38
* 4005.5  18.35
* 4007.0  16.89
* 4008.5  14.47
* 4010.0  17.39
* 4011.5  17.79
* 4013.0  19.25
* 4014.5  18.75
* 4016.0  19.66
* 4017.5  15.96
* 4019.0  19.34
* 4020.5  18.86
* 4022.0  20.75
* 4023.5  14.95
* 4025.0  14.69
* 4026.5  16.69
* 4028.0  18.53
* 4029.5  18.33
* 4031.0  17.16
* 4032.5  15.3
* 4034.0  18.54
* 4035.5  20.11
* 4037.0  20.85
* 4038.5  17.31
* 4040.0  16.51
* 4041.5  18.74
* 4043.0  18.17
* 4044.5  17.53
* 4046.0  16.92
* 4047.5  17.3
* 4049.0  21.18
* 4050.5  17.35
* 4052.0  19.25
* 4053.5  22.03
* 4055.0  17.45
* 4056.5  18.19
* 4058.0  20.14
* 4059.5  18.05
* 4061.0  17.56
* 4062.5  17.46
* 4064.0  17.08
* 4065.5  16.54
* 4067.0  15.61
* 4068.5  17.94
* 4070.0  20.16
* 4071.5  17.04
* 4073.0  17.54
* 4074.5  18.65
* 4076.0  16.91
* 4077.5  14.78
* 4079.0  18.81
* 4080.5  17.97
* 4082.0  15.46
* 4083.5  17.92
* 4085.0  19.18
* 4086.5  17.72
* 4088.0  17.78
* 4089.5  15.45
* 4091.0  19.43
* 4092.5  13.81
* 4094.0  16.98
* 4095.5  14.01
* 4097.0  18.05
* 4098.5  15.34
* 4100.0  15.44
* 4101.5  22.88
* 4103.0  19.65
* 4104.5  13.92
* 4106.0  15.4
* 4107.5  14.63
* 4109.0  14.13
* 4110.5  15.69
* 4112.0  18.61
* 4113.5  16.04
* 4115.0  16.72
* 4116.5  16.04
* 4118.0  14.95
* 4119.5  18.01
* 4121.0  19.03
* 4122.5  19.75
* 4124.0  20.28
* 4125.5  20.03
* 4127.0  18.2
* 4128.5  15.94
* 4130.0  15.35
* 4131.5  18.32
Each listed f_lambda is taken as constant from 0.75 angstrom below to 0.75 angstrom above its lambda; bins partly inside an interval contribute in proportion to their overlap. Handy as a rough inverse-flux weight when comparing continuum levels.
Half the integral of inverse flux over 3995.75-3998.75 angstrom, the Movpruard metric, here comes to 0.100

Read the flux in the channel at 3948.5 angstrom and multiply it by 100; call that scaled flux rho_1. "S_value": 1503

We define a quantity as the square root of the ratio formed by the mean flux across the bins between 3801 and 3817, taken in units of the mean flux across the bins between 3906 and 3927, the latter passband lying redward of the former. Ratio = 0.98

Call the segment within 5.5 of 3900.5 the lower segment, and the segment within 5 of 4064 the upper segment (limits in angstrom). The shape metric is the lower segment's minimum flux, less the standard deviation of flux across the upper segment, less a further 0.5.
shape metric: 11.7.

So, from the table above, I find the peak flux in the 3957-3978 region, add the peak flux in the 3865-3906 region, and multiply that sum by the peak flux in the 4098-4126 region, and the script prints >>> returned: 842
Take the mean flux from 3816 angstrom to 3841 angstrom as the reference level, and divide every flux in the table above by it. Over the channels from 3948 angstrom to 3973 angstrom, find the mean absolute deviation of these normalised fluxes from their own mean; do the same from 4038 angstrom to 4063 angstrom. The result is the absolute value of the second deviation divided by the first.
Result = 0.40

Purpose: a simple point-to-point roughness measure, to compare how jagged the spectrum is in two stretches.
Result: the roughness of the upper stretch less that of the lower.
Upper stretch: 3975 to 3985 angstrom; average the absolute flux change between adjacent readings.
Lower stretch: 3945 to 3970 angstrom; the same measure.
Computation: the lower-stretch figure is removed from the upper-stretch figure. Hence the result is -1.4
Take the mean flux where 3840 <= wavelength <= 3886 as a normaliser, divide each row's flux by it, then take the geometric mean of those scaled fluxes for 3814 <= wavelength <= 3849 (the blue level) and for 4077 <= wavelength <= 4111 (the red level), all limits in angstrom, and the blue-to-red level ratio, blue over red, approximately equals 0.77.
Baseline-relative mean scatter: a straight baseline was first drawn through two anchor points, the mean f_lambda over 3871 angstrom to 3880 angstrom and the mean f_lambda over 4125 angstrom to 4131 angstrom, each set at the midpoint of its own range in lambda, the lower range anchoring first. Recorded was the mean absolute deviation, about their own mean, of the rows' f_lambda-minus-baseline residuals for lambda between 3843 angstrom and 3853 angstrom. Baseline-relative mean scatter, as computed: 1.1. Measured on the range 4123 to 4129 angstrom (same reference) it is 1.6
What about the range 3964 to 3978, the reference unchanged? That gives 2.4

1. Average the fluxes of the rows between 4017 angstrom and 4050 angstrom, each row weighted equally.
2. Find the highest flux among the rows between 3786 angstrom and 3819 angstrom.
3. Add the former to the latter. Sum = 35.1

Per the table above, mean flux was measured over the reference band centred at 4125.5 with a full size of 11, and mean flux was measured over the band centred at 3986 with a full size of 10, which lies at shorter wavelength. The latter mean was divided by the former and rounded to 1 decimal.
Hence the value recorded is 0.8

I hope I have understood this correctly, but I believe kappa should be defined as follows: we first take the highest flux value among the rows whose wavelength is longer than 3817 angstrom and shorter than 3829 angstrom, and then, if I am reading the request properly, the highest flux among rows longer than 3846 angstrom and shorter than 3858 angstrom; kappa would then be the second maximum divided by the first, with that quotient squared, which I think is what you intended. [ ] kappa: 1.6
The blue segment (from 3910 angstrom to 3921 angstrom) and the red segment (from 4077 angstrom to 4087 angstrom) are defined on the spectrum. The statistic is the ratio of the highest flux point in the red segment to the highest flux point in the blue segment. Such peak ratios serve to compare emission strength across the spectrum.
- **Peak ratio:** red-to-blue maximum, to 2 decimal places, 1.07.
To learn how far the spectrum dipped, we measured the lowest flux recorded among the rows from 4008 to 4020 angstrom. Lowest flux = 14.47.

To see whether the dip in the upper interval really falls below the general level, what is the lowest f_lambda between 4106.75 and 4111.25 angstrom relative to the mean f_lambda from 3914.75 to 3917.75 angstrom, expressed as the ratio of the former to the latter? 0.8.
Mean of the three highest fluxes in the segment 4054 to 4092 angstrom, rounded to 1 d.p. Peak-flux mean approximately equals 19.9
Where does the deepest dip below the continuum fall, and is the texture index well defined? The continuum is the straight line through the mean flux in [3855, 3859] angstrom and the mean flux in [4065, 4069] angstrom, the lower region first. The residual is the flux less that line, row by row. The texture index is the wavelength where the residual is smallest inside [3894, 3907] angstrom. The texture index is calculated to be 3899.0 angstrom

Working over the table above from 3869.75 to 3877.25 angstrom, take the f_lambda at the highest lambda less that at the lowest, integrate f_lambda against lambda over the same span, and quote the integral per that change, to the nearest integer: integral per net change -43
